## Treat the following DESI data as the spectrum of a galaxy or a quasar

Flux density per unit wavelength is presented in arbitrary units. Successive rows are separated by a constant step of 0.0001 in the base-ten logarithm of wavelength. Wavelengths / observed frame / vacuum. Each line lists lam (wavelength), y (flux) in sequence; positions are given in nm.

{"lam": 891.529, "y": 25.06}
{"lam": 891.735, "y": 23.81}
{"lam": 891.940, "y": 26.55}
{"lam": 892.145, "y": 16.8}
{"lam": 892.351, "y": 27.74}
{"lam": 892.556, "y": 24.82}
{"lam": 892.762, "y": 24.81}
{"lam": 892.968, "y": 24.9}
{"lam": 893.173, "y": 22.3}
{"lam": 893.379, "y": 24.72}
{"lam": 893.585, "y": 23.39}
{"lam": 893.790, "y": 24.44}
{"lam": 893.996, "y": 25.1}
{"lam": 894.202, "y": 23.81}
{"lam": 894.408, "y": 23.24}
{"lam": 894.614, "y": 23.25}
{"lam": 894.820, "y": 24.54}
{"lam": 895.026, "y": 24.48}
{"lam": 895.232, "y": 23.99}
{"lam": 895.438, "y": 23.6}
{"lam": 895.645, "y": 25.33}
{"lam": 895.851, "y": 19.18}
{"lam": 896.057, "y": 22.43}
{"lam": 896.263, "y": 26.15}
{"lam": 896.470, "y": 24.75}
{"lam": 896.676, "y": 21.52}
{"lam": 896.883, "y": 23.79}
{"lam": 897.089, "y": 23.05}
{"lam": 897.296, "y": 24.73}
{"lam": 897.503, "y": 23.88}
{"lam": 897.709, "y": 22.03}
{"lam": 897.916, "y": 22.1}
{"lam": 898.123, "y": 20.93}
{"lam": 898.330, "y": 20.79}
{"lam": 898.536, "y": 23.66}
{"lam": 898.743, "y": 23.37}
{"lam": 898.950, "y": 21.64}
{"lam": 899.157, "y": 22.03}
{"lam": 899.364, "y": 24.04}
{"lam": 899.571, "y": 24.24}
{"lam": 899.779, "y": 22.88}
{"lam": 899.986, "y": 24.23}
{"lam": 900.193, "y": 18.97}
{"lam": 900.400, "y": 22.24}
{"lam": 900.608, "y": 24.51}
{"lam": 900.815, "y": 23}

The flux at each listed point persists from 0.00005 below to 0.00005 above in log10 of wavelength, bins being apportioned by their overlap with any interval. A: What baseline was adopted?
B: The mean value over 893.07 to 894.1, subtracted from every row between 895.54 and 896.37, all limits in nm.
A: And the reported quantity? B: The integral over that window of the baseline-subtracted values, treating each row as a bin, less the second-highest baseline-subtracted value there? -1.9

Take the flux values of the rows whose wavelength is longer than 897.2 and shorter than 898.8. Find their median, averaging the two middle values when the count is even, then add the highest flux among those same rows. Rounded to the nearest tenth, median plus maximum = 47.5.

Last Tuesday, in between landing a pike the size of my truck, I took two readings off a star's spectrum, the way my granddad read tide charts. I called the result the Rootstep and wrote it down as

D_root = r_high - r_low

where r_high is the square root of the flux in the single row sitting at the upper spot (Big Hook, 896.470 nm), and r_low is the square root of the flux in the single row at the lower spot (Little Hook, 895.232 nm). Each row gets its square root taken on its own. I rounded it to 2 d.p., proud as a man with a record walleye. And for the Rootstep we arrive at 0.08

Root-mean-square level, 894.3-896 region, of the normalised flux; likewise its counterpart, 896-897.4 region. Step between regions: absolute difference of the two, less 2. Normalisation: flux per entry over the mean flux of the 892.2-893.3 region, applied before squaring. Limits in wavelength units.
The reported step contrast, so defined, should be -1.99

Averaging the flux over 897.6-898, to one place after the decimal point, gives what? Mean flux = 22.1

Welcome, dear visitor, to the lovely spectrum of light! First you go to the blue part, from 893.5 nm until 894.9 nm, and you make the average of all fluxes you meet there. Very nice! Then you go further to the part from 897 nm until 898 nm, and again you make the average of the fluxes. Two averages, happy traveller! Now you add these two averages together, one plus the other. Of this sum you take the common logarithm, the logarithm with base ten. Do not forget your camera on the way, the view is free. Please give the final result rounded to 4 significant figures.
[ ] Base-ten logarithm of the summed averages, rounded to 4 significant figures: 1.673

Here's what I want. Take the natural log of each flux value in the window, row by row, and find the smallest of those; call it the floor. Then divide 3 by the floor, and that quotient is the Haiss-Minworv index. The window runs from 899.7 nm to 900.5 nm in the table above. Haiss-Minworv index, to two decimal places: 1.02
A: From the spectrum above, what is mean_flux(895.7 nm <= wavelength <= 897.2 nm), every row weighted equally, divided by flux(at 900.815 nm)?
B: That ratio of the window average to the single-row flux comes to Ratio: 1.00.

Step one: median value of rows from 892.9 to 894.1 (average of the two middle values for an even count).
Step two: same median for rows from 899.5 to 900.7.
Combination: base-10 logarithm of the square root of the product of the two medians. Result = 1.38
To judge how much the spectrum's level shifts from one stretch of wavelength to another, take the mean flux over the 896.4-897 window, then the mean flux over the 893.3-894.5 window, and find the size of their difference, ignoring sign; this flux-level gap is 0.8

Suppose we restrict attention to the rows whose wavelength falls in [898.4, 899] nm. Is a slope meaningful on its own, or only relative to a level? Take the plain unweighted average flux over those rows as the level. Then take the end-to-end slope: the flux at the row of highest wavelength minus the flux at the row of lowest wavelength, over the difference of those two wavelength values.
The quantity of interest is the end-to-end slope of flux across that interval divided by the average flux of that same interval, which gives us -0.21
